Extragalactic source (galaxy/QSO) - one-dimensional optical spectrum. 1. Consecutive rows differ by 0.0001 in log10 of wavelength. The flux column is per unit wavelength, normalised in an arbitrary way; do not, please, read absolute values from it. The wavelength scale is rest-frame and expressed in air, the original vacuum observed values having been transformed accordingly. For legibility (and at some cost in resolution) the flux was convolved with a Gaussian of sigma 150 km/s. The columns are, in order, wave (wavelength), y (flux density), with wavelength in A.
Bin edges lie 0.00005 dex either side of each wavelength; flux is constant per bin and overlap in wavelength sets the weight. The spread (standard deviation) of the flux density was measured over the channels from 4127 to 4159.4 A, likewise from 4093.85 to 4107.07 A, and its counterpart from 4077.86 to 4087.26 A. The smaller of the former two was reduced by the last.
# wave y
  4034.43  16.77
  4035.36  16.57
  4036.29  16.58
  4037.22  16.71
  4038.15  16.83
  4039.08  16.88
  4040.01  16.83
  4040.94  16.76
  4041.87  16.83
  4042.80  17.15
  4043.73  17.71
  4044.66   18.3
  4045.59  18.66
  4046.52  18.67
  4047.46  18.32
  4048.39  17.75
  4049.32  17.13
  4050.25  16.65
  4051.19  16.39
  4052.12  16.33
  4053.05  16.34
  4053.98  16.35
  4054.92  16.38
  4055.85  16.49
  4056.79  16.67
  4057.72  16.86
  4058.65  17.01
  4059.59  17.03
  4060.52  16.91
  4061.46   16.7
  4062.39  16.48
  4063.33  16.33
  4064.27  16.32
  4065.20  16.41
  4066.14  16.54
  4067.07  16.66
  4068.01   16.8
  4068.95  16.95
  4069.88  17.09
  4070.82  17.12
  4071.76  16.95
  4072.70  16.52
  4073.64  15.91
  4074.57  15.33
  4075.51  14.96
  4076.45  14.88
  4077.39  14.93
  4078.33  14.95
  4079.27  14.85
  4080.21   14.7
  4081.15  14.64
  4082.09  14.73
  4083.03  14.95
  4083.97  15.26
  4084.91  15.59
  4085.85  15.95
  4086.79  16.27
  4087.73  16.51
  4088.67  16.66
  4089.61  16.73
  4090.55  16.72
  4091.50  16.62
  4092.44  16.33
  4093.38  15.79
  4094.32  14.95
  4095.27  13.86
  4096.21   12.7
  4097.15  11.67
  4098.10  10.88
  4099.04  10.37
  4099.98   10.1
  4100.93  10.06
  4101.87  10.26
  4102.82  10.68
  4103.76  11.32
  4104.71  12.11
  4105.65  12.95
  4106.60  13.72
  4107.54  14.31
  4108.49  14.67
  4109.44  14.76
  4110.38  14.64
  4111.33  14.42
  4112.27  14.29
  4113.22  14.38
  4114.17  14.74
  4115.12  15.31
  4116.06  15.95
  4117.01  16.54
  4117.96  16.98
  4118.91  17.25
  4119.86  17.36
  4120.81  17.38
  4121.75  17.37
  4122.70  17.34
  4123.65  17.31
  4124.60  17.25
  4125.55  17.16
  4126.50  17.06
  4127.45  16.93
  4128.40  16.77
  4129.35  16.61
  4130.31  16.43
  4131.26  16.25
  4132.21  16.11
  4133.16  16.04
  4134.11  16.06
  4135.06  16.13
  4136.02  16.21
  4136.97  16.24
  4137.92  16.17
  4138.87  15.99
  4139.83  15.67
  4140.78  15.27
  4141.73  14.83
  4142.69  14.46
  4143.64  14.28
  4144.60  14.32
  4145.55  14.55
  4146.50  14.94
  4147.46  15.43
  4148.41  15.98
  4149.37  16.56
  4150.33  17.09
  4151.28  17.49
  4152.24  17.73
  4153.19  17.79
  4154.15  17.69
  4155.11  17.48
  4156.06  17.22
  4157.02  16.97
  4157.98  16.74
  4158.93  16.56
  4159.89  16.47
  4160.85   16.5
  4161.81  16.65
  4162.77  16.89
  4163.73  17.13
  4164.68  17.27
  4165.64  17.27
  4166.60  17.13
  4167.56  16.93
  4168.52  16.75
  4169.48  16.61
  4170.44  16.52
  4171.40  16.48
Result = 0.4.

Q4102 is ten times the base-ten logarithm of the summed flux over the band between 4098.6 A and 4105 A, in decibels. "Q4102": 18.74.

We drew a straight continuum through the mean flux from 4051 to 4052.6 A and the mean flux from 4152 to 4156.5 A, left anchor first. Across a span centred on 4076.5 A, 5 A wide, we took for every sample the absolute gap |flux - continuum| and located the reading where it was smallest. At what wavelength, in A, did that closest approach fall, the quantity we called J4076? 4074.57 A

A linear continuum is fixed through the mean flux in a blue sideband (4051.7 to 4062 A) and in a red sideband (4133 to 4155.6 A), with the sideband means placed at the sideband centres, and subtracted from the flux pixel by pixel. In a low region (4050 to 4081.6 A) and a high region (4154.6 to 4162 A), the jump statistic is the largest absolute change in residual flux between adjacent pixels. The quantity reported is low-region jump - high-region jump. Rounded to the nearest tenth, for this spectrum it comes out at 0.4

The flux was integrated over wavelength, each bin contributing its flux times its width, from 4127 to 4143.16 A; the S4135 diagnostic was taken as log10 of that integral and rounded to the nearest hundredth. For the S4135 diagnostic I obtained 2.41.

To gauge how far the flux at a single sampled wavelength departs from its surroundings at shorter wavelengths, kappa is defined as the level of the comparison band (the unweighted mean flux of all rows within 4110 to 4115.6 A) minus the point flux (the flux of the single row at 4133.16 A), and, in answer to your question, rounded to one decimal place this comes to -1.4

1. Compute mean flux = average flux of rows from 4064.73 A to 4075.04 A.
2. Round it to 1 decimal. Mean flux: 16.6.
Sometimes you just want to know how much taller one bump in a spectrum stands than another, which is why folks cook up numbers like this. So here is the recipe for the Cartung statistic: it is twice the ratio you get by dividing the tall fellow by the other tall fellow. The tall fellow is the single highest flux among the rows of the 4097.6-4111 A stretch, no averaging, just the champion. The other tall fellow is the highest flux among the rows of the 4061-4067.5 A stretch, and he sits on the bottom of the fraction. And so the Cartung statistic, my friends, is 1.77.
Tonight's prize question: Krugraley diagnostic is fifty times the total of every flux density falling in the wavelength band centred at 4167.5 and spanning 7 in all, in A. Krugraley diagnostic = 5924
